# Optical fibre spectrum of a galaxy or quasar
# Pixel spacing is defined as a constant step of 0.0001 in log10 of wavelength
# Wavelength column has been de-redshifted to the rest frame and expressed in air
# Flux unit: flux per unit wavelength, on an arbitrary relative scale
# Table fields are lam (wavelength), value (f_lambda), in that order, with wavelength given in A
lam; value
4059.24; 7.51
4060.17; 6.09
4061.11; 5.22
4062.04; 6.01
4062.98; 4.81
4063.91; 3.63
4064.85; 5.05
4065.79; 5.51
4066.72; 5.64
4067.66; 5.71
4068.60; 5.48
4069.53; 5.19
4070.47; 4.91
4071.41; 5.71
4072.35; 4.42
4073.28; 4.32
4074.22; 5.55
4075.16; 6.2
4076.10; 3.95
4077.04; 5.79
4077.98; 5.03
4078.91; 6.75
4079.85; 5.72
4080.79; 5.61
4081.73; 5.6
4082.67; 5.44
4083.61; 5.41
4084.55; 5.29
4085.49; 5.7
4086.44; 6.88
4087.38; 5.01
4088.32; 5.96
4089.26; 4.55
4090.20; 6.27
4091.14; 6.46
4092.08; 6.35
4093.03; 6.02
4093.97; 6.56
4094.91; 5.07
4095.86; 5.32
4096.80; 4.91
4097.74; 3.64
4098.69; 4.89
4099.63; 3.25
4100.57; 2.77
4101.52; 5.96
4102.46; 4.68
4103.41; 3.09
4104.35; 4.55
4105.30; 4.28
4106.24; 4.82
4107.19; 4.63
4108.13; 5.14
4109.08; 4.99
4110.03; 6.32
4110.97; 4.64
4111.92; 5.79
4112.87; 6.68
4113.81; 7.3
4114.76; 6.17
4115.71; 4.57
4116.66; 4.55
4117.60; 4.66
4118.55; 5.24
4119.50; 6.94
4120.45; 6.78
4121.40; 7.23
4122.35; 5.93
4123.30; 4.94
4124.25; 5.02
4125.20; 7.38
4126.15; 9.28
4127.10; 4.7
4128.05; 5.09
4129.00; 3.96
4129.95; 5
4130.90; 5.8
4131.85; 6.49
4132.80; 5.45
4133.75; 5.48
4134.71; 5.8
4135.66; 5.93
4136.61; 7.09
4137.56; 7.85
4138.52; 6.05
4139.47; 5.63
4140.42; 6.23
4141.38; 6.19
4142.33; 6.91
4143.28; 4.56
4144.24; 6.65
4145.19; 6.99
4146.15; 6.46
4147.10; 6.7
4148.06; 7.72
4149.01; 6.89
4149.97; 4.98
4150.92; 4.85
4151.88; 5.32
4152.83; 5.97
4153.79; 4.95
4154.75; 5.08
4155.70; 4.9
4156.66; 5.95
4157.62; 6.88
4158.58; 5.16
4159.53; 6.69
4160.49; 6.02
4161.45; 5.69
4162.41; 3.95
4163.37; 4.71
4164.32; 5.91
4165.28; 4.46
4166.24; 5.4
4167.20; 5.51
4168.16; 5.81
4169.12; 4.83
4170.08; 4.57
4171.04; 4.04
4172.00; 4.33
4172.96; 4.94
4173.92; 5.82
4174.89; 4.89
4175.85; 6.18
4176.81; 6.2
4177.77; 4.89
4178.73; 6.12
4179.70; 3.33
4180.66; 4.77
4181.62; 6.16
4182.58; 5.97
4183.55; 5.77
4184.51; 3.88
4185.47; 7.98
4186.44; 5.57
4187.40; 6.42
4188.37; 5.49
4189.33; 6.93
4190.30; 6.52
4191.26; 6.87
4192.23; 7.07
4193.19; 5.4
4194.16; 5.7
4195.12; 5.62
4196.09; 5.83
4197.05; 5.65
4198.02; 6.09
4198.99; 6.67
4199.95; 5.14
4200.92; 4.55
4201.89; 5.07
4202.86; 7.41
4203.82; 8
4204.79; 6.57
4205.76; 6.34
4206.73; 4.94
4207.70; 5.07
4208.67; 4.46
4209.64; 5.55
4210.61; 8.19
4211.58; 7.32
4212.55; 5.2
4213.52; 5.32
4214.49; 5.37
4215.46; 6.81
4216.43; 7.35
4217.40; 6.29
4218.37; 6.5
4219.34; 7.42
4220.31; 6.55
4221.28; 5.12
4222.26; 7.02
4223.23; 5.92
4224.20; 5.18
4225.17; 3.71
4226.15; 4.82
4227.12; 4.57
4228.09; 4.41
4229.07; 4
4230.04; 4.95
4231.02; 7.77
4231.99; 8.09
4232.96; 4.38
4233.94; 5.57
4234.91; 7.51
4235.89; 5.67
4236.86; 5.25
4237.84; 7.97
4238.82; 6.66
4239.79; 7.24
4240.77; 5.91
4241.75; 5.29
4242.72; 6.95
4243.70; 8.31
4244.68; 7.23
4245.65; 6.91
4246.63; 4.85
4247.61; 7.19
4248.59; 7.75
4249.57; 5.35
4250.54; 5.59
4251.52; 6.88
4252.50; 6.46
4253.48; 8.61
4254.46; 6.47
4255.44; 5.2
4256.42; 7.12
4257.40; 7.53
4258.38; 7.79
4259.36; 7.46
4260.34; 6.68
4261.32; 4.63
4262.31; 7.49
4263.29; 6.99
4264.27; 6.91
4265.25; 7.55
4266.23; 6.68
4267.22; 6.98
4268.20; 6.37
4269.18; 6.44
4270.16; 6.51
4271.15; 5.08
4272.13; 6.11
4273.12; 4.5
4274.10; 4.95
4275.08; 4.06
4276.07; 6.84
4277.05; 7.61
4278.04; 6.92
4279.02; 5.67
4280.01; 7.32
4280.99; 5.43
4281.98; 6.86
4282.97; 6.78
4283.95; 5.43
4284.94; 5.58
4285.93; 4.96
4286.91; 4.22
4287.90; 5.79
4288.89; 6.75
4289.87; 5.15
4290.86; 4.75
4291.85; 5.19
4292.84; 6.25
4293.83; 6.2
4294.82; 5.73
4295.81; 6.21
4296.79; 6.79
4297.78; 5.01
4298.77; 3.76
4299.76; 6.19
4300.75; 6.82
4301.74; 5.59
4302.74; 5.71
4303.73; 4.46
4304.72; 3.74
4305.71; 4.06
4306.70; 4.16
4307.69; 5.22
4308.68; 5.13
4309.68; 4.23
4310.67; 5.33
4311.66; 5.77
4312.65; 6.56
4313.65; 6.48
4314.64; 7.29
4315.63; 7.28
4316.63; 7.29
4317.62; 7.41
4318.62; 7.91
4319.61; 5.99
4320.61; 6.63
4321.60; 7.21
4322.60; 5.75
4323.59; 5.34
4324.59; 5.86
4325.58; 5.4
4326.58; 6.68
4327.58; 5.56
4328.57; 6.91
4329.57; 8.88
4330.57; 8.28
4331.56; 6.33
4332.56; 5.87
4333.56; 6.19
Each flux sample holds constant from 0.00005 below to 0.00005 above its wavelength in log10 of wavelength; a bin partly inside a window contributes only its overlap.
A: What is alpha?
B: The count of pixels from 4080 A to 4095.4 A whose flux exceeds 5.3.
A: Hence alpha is 12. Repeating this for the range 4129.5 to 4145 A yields 14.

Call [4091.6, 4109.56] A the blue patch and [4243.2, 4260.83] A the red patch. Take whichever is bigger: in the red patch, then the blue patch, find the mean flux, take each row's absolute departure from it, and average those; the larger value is 0.82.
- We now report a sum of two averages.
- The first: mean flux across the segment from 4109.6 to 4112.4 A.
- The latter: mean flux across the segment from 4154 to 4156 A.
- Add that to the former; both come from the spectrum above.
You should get 10.6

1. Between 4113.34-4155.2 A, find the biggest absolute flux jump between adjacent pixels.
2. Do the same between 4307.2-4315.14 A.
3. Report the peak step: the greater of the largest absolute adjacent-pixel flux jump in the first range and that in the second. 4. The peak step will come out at 4.6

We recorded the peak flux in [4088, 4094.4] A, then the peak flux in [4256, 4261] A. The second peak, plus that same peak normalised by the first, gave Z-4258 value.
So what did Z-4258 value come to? 9.0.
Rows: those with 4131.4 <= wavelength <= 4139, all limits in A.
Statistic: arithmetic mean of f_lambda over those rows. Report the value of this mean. 6.3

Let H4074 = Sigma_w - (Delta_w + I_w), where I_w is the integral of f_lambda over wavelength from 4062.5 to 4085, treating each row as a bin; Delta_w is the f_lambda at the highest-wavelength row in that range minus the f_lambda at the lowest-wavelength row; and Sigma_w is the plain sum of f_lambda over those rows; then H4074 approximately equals 7.4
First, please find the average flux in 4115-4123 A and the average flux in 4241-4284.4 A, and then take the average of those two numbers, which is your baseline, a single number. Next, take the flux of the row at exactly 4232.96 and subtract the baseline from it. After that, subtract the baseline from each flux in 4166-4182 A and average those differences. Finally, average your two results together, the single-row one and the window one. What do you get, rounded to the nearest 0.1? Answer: -1.3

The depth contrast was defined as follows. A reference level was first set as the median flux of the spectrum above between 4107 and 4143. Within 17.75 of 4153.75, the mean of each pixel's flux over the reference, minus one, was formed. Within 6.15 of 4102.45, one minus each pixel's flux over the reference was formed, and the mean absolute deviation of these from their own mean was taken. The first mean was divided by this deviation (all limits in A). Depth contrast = -0.04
